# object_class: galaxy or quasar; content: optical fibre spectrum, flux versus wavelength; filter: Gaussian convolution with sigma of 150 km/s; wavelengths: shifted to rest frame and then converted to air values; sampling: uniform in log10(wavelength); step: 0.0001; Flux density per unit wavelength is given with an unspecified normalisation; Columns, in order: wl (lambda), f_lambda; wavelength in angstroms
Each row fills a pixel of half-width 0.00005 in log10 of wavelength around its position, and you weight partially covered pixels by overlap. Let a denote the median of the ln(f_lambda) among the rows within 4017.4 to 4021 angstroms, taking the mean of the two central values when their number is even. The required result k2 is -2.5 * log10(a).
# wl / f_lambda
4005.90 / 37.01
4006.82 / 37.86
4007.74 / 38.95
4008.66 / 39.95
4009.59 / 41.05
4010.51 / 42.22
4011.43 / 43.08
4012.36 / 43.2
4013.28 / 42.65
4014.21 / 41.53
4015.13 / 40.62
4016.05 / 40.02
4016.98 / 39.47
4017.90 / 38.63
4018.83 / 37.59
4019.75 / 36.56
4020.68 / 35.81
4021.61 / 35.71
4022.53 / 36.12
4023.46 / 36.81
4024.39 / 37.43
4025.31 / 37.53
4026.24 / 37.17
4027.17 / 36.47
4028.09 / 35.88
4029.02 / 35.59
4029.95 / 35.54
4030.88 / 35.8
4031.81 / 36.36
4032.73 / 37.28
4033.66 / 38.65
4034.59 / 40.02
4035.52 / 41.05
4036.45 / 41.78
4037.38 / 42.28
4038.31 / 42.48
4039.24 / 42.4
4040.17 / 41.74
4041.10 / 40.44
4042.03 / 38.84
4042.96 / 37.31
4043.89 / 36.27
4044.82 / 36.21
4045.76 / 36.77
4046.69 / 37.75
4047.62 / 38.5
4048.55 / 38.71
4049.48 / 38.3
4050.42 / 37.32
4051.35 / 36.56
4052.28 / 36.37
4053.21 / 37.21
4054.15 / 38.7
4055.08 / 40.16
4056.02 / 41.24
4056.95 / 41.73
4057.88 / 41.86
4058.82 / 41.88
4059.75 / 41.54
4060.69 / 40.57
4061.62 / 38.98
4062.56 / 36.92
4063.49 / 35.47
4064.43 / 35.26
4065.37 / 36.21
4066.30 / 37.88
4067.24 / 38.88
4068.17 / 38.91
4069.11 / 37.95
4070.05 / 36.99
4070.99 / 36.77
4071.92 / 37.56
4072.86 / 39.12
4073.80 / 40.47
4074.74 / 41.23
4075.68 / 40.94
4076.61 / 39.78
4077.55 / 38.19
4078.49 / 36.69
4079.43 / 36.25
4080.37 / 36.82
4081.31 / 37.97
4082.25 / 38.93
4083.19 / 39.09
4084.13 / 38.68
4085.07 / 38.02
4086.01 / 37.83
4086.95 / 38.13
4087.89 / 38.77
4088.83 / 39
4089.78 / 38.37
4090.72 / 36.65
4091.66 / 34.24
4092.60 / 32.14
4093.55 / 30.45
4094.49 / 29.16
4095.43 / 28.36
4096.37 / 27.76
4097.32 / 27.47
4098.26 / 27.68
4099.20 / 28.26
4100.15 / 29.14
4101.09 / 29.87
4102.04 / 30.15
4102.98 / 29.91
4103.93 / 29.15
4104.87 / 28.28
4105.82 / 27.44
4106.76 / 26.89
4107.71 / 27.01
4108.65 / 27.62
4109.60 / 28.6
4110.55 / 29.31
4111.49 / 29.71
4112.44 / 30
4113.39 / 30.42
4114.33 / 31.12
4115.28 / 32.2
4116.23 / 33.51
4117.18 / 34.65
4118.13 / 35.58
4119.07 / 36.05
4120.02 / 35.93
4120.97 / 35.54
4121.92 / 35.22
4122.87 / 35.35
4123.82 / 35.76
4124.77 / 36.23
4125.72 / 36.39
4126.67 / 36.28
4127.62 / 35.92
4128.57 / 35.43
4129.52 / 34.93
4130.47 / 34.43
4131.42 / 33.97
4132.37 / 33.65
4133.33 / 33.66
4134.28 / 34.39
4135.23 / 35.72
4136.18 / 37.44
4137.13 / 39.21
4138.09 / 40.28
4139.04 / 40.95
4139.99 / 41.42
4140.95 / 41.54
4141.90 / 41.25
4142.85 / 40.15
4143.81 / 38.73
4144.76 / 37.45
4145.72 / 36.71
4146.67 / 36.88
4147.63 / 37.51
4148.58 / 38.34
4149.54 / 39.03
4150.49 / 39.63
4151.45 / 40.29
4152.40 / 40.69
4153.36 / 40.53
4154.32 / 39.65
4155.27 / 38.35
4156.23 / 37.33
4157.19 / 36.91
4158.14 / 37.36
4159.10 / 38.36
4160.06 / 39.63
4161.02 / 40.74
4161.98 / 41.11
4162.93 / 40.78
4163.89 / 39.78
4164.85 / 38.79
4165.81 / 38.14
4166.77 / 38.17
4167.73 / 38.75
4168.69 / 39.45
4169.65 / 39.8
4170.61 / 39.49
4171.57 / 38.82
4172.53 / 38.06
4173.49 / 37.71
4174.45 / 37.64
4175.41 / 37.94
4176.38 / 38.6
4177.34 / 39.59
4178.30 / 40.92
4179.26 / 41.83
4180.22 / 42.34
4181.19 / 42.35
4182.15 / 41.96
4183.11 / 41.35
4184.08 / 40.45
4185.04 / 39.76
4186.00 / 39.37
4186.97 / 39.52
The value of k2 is -1.39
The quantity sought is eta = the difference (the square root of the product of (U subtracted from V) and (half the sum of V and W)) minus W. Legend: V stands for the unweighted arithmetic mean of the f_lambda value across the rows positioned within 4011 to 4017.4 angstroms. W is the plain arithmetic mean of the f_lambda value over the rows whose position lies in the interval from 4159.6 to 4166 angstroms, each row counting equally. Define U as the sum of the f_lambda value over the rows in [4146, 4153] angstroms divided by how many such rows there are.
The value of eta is -29.6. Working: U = 38.9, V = 41.5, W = 39.9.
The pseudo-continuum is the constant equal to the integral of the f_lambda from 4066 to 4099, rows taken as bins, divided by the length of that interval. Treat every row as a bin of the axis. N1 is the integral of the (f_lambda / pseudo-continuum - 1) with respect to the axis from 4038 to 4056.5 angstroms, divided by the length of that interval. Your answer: 0.064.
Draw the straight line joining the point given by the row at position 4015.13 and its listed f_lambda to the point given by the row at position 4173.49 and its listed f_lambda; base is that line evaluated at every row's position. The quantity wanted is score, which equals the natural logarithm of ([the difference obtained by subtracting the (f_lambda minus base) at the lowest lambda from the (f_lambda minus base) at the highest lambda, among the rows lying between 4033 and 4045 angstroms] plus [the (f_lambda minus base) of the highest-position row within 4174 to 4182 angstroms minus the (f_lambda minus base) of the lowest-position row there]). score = 0.96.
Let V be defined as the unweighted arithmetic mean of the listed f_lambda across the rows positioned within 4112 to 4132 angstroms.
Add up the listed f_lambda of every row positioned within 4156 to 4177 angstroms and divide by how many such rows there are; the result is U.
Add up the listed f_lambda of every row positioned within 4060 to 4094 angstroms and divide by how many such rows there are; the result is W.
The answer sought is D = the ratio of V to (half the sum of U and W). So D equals 0.90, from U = 38.8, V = 34.5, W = 37.7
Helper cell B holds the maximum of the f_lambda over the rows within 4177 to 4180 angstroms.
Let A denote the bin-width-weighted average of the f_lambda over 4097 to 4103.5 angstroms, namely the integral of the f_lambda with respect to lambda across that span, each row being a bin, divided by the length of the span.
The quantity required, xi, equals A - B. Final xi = -12.9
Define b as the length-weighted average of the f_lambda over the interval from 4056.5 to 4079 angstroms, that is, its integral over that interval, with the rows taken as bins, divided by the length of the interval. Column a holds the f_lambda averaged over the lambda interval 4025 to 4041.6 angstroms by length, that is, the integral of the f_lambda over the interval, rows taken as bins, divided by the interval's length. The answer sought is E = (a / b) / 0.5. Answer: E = 2.0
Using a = 38.8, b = 39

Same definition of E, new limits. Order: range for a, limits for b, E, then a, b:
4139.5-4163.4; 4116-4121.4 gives 2.2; 39.2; 35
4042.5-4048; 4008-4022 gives 1.9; 37.1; 40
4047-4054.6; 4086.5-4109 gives 2.4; 37.7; 31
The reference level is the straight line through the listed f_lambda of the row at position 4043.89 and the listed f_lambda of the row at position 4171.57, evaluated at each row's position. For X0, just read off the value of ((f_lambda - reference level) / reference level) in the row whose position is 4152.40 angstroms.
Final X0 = 0.06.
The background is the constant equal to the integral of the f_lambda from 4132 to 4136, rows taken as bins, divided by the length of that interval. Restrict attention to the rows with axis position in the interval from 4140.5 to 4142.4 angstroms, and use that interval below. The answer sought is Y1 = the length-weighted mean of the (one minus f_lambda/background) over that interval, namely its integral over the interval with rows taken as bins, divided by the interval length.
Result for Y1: -0.20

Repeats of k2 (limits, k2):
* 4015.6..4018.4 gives -1.41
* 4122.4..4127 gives -1.39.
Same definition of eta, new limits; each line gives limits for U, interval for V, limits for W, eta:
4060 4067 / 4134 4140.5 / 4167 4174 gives -32.2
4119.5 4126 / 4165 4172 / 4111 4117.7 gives -21.1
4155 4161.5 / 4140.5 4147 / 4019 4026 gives -31.9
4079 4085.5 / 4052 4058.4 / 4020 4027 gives -28.7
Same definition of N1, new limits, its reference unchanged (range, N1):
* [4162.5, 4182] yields 0.088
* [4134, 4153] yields 0.073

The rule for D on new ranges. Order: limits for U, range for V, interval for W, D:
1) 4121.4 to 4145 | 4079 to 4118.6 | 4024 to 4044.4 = 0.86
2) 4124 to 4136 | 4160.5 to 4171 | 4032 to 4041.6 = 1.04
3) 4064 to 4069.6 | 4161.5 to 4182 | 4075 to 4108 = 1.11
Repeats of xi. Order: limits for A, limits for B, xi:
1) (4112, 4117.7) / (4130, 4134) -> -2.4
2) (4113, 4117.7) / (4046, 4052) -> -6.3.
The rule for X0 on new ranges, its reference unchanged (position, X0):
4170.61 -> 0.02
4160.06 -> 0.03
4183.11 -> 0.06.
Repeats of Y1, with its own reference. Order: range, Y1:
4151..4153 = -0.17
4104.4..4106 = 0.19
